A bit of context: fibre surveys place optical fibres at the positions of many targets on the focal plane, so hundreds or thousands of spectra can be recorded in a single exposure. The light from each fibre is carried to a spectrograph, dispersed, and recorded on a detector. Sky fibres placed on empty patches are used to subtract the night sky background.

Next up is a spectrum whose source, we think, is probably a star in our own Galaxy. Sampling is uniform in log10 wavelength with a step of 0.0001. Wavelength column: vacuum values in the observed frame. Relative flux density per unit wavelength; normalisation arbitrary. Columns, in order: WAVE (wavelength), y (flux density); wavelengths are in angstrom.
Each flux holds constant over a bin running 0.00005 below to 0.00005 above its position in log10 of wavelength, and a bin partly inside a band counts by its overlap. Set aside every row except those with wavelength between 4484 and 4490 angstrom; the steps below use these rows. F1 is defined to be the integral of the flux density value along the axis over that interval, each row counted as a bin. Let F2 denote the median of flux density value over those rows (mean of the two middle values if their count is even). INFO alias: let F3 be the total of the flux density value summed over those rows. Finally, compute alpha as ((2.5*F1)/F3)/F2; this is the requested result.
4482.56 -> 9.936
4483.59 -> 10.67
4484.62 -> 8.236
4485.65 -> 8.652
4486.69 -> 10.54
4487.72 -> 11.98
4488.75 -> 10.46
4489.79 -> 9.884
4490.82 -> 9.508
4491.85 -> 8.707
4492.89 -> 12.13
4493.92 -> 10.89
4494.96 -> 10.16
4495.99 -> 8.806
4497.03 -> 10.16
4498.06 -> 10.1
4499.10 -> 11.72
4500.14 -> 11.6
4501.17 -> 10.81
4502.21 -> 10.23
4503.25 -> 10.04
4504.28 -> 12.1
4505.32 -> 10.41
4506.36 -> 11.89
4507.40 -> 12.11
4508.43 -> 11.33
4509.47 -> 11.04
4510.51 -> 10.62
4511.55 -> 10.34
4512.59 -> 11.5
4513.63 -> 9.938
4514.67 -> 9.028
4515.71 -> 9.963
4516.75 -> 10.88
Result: 0.246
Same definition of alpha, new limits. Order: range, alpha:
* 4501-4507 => 0.236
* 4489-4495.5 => 0.270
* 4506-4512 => 0.223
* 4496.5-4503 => 0.256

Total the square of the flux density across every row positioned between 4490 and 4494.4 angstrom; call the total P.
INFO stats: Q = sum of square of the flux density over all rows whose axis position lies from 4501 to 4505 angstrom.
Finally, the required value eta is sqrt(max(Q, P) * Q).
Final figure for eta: 469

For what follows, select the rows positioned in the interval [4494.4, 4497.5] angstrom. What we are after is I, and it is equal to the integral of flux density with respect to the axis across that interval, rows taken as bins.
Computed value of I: 30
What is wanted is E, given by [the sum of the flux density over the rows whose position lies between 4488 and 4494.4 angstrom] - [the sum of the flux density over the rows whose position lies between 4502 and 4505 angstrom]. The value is 29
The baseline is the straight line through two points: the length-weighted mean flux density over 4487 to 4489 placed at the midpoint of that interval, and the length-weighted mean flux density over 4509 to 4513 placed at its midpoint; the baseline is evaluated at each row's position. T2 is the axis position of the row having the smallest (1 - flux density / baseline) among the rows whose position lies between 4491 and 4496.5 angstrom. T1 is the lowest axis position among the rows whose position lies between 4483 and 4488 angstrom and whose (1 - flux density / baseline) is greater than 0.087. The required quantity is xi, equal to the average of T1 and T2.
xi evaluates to 4488.8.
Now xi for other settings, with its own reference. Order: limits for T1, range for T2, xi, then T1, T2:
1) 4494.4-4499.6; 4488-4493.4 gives 4493.9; 4494.96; 4492.89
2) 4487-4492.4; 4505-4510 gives 4498.6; 4489.79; 4507.40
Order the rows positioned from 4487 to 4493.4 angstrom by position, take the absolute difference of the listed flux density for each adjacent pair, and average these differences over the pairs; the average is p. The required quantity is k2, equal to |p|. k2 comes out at 1.34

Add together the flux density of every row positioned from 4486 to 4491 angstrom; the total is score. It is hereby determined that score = 52.4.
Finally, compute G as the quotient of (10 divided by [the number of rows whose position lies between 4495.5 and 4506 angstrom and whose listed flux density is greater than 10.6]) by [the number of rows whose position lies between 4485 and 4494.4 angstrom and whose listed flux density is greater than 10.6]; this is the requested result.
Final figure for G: 0.83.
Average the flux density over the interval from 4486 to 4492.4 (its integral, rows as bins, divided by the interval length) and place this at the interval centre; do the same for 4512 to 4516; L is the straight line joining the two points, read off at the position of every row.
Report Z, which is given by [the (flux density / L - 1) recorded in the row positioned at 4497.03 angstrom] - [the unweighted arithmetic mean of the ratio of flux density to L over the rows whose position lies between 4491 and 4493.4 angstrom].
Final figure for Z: -1.02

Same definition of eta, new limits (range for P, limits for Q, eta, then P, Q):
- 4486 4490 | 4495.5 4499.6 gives 440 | 462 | 420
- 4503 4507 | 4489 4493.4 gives 452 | 497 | 411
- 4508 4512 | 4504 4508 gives 543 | 470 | 543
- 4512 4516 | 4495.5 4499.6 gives 420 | 412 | 420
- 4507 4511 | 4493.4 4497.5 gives 453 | 510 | 403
